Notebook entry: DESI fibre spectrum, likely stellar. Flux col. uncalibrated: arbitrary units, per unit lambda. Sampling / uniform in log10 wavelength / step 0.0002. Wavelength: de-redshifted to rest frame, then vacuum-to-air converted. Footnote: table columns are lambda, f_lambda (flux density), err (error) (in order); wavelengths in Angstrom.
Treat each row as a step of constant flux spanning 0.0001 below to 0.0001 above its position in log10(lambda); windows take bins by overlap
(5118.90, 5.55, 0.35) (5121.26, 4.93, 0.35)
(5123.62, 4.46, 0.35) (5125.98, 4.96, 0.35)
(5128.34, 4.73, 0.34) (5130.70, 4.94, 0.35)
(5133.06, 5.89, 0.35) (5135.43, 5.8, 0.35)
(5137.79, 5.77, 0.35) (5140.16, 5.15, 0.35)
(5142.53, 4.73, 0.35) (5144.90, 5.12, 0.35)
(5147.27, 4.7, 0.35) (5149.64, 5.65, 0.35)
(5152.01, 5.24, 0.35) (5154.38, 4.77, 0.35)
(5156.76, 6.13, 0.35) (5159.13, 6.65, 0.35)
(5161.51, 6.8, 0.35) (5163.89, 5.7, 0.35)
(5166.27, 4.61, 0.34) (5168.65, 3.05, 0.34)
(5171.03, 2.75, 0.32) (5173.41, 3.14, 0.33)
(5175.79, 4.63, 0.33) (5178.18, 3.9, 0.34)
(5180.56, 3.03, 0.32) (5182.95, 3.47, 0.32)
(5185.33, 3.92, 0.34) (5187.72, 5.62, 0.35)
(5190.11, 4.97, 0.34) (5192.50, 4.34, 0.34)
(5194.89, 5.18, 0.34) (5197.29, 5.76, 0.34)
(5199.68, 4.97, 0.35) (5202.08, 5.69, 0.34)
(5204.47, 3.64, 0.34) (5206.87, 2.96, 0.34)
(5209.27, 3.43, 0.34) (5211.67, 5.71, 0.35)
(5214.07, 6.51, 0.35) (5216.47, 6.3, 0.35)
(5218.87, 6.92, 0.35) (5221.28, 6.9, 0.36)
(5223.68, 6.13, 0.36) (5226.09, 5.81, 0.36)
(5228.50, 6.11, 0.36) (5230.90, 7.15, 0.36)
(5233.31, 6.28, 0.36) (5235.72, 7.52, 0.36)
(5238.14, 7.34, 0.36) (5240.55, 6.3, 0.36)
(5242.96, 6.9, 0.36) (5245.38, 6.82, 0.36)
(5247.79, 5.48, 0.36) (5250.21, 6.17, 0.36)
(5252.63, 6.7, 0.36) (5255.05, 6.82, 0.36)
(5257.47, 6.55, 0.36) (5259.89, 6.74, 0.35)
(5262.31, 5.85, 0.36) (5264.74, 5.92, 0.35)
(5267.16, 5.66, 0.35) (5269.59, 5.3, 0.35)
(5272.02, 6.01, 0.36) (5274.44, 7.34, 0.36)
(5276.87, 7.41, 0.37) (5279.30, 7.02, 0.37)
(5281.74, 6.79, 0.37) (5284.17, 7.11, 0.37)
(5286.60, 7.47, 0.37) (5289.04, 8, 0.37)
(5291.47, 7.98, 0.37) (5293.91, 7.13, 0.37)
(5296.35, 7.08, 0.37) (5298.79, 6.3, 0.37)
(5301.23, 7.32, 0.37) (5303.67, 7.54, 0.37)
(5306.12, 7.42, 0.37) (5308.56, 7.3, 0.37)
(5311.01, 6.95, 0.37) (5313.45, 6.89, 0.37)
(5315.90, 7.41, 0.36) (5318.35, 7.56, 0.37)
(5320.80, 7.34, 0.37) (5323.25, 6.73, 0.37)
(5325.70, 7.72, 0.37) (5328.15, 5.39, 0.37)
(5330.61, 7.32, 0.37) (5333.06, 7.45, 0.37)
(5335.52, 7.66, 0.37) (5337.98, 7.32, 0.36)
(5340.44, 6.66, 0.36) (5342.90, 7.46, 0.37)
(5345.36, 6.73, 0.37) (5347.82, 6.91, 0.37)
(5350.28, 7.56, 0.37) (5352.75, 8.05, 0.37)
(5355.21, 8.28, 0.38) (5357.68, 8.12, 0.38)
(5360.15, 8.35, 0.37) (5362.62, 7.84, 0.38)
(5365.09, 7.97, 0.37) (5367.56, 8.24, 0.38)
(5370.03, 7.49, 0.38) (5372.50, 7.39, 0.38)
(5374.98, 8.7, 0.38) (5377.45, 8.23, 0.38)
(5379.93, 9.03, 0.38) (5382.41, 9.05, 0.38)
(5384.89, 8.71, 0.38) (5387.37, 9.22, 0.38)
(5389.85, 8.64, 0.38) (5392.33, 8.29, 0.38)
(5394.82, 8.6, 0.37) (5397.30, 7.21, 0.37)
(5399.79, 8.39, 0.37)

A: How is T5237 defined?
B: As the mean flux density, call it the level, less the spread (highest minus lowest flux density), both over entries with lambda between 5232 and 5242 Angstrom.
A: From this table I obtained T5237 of 5.6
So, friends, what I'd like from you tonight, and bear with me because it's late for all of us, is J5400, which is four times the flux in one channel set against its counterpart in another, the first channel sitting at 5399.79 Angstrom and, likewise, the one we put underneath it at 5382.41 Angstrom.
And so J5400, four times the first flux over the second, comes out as 3.7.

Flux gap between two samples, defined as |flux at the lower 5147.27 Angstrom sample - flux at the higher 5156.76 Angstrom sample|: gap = 1.4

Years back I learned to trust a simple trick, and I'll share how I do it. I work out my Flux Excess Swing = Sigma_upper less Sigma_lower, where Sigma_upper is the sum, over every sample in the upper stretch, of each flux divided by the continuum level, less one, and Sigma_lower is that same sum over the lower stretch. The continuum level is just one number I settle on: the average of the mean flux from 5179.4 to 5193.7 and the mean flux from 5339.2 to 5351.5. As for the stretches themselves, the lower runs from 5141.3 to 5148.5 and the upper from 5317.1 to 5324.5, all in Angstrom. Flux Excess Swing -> 1.3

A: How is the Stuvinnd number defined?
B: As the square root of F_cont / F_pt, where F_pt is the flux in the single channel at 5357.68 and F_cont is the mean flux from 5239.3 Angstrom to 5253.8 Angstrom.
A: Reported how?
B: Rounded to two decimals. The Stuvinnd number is 0.89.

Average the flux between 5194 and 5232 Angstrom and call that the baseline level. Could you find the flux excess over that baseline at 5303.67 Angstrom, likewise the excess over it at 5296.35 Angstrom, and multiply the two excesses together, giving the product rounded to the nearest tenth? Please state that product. 3.0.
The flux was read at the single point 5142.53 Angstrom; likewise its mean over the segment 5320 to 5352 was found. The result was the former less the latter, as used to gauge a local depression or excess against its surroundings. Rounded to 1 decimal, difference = -2.4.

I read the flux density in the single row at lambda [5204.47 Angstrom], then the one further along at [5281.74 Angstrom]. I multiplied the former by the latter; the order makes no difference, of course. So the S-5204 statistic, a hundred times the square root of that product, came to 497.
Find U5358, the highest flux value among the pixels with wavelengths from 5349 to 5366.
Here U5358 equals 8.35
